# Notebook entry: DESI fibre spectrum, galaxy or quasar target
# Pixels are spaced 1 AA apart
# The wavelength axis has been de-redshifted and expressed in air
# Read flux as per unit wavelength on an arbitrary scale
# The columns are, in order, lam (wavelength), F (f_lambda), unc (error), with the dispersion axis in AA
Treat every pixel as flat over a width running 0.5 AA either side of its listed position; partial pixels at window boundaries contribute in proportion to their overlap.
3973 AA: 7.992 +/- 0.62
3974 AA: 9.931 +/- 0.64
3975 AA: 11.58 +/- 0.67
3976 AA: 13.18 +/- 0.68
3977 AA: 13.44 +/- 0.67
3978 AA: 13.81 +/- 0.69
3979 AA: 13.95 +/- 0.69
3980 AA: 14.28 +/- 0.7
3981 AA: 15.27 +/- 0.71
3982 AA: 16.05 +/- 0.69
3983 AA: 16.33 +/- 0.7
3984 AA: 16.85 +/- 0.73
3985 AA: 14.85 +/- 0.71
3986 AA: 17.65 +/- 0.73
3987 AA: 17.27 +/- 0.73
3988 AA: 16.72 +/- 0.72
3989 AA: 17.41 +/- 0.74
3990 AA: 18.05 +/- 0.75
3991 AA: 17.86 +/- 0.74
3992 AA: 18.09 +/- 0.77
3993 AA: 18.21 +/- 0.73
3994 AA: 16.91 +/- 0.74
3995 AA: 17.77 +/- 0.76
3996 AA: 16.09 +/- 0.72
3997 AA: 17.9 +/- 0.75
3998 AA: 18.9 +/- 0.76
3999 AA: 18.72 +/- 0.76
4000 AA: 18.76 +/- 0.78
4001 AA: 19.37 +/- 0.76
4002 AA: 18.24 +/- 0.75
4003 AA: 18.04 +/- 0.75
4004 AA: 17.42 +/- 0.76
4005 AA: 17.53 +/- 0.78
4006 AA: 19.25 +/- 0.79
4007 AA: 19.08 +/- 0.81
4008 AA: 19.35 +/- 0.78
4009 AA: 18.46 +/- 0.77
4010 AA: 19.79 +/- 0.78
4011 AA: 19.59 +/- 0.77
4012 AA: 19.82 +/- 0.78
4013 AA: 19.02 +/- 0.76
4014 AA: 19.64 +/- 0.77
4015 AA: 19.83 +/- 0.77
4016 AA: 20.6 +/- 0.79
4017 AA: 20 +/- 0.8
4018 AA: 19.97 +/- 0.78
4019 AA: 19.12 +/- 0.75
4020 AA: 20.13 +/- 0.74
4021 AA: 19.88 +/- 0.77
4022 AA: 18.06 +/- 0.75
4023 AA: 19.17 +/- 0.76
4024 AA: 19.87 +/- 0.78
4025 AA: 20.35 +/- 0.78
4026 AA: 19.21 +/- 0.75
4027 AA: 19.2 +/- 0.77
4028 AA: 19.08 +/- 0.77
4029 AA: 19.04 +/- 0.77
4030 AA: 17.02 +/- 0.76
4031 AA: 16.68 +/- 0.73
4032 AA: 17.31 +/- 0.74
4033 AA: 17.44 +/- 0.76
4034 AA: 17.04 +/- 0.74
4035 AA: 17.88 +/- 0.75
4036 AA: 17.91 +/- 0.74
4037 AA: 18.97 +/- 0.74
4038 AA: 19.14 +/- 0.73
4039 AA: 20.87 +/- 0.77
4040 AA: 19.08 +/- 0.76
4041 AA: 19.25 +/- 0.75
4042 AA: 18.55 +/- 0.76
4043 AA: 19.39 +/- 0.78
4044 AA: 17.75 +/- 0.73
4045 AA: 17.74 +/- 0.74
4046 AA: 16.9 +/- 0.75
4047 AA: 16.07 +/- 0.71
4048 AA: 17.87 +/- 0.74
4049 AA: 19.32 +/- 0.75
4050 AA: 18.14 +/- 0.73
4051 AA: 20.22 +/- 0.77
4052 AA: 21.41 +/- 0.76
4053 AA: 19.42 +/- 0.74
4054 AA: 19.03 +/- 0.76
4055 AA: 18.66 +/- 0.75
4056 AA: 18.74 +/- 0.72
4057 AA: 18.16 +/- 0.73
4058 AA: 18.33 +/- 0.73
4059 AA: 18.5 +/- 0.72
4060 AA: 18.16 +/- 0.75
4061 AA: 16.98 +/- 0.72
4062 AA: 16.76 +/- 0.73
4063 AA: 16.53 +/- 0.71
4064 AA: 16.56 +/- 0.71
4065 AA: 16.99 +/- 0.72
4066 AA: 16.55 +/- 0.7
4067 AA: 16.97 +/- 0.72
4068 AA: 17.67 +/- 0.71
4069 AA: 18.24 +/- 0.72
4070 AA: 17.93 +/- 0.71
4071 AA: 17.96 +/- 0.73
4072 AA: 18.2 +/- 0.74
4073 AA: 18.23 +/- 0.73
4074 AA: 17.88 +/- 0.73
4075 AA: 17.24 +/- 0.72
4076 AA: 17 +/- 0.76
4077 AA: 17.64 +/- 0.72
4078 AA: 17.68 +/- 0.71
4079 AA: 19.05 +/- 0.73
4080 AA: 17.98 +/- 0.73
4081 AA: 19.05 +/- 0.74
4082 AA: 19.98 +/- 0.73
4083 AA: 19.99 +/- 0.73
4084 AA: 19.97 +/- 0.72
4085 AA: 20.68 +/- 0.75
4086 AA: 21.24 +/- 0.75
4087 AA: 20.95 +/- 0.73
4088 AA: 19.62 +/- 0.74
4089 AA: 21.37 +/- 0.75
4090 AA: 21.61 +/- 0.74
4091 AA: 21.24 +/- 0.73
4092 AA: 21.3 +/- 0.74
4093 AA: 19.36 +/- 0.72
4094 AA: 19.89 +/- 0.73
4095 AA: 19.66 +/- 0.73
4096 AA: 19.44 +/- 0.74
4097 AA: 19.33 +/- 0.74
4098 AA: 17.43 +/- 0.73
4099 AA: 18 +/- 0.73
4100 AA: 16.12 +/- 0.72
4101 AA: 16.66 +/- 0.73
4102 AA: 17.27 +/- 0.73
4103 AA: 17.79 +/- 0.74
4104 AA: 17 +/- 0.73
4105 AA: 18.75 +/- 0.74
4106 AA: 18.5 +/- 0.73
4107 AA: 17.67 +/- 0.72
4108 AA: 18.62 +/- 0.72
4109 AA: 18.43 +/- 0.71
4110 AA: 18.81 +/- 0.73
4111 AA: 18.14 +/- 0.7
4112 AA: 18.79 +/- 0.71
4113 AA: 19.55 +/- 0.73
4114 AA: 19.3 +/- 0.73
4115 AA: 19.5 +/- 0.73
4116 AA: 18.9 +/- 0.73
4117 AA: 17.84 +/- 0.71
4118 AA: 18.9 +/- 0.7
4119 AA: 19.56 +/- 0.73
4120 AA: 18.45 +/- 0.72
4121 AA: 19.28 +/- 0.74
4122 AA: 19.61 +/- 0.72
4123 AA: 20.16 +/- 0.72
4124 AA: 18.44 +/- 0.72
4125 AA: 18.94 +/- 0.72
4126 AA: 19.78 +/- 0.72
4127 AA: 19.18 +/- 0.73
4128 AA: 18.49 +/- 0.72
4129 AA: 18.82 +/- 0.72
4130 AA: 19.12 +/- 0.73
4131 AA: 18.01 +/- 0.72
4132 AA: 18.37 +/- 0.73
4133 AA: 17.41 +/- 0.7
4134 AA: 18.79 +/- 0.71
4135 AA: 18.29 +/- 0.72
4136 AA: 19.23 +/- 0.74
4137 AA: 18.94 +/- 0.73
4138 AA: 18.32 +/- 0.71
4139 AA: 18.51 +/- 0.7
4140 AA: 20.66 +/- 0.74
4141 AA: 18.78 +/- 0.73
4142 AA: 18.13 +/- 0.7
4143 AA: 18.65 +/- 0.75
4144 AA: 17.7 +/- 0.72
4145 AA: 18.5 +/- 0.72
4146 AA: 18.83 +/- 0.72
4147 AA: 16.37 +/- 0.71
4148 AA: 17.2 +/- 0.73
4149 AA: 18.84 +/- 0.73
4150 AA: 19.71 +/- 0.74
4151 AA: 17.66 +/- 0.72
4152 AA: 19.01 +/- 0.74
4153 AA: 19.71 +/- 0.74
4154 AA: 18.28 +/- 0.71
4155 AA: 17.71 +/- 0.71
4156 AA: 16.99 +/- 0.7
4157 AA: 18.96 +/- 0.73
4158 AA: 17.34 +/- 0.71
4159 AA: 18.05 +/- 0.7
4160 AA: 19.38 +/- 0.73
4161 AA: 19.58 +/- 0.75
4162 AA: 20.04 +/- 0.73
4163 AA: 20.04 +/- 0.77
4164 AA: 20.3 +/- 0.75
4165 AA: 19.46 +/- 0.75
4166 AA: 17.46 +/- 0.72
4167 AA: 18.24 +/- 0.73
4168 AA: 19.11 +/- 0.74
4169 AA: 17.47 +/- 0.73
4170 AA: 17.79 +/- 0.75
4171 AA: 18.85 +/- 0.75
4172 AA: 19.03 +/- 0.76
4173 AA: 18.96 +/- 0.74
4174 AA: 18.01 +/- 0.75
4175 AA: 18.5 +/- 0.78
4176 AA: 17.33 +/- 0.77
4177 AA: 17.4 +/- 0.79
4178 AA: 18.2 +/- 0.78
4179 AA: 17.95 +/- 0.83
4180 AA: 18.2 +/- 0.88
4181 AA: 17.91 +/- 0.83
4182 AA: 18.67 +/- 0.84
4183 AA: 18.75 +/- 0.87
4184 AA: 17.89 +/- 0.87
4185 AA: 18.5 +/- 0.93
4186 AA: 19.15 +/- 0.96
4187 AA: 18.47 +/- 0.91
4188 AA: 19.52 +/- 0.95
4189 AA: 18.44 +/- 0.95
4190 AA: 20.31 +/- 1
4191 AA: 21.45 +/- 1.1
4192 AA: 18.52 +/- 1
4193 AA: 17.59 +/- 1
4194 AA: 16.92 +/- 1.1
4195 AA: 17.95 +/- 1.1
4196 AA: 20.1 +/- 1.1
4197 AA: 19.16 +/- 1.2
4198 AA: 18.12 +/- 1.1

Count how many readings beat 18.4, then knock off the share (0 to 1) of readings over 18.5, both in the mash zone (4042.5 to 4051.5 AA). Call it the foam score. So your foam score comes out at 3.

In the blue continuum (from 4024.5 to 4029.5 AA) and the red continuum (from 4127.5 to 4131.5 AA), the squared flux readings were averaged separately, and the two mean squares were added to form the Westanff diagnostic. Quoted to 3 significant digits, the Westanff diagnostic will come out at 722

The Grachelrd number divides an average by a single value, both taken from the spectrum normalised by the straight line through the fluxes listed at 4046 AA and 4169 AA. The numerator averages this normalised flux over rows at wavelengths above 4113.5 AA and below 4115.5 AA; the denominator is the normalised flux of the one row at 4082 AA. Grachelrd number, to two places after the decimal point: 0.96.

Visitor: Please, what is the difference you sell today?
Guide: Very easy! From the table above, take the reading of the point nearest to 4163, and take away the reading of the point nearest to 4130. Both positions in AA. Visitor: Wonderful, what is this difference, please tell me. 1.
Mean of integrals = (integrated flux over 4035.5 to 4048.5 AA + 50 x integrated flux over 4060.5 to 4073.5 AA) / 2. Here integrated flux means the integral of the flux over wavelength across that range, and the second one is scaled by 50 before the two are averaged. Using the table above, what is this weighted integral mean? 5759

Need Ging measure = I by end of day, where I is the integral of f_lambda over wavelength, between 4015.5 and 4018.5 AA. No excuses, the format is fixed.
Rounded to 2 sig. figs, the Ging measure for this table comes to 61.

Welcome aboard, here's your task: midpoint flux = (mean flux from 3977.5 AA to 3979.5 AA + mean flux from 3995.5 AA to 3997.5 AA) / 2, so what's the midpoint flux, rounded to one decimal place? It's 15.4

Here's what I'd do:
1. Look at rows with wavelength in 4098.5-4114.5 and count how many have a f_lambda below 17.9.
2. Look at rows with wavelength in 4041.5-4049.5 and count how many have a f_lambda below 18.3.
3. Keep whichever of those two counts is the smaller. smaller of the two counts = 5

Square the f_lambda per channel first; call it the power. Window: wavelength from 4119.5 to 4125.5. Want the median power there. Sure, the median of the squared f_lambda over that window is 365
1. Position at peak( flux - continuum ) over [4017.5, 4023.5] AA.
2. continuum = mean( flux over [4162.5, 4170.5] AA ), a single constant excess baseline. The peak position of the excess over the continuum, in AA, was 4020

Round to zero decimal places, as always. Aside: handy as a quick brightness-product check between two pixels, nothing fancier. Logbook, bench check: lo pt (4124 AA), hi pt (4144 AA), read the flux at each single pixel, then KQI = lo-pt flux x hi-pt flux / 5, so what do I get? 65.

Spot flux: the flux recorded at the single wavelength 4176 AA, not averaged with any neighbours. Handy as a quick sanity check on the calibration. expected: 17.33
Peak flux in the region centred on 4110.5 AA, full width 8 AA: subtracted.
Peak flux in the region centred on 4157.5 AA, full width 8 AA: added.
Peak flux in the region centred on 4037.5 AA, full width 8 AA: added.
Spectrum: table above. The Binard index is 21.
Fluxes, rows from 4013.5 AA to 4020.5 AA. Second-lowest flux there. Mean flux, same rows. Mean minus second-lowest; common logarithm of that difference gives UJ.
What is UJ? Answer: -0.59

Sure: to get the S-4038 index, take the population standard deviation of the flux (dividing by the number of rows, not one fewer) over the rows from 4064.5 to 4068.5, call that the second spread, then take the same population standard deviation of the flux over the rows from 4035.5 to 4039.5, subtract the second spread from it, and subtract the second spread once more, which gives 0.26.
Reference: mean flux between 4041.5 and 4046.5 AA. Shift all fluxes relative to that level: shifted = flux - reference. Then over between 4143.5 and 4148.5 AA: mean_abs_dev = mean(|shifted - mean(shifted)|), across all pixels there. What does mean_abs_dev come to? 0.76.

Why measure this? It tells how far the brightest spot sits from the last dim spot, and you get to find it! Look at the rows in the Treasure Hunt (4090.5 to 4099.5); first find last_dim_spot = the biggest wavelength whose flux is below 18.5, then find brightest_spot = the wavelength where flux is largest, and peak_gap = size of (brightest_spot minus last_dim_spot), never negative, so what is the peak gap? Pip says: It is 7 AA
